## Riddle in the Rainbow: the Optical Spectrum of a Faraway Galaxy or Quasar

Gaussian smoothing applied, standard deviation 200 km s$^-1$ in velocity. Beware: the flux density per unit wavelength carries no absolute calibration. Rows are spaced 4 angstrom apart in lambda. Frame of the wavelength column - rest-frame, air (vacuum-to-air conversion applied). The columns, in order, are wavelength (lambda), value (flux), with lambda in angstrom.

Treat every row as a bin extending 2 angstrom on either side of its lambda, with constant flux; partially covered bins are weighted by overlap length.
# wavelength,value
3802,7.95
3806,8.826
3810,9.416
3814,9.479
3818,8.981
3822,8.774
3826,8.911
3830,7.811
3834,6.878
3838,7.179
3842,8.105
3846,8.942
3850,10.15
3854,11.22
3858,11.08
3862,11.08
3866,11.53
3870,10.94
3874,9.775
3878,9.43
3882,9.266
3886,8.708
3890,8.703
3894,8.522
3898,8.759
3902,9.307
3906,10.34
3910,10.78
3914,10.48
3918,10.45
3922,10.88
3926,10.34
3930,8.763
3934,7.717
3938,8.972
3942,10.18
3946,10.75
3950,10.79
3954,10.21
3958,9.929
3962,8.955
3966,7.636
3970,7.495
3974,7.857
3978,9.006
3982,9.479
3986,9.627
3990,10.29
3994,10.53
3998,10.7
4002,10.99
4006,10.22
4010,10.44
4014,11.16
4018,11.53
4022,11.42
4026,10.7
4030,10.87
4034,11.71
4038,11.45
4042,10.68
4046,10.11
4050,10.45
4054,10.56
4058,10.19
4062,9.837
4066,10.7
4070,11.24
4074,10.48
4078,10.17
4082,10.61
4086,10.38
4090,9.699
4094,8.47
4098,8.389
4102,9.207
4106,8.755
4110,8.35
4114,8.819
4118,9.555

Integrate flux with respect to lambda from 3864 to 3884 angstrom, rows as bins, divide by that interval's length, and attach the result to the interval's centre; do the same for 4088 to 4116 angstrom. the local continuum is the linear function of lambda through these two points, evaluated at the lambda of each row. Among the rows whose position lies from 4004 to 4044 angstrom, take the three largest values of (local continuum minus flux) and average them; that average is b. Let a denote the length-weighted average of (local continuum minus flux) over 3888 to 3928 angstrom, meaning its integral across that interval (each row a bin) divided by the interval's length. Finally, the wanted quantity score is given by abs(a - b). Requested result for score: 1.2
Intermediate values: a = 0.1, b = -1.11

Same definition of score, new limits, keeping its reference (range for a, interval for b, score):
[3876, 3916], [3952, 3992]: 1.3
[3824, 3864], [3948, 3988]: 0.7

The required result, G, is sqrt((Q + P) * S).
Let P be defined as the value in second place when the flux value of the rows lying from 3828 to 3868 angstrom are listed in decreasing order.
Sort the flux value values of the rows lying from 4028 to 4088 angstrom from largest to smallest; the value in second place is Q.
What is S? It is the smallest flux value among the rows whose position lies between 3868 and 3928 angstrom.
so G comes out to 13.9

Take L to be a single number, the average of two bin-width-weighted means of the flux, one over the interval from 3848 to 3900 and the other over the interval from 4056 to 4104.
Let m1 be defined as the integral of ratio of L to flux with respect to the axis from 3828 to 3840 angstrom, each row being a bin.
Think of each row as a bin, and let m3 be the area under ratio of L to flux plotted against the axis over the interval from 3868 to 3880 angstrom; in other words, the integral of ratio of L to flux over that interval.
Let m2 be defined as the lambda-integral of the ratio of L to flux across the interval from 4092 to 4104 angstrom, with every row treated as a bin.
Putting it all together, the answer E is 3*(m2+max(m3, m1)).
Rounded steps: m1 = 16.4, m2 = 13.8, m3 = 11.9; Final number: 90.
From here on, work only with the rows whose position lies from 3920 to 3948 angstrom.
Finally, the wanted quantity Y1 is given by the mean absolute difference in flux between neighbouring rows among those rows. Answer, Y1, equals 1.03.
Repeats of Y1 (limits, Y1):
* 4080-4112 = 0.56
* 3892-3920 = 0.43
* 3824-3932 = 0.58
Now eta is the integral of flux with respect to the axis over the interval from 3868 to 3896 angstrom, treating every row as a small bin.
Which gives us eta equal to 261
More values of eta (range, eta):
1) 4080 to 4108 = 262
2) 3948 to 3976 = 251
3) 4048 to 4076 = 294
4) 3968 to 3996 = 257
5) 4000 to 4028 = 306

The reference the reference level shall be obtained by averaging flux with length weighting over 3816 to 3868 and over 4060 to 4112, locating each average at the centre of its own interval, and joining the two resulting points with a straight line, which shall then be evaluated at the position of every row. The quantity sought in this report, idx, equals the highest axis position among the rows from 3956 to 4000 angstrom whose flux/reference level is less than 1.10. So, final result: 3990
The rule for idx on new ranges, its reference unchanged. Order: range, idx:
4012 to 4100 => 4098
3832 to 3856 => 3850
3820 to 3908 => 3902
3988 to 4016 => 4010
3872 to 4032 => 4010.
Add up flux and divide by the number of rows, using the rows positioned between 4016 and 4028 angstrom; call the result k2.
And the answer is 11.2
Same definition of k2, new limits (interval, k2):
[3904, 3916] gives 10.5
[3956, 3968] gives 8.8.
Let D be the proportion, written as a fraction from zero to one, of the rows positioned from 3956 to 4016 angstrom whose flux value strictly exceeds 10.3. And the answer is 0.33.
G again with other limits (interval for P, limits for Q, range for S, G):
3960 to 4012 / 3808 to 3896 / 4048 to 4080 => 14.7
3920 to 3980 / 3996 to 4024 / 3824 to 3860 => 12.4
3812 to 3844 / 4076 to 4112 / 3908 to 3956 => 12.2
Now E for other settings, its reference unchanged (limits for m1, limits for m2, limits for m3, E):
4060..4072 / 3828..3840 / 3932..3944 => 90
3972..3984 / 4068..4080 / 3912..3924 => 75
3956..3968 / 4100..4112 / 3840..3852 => 82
